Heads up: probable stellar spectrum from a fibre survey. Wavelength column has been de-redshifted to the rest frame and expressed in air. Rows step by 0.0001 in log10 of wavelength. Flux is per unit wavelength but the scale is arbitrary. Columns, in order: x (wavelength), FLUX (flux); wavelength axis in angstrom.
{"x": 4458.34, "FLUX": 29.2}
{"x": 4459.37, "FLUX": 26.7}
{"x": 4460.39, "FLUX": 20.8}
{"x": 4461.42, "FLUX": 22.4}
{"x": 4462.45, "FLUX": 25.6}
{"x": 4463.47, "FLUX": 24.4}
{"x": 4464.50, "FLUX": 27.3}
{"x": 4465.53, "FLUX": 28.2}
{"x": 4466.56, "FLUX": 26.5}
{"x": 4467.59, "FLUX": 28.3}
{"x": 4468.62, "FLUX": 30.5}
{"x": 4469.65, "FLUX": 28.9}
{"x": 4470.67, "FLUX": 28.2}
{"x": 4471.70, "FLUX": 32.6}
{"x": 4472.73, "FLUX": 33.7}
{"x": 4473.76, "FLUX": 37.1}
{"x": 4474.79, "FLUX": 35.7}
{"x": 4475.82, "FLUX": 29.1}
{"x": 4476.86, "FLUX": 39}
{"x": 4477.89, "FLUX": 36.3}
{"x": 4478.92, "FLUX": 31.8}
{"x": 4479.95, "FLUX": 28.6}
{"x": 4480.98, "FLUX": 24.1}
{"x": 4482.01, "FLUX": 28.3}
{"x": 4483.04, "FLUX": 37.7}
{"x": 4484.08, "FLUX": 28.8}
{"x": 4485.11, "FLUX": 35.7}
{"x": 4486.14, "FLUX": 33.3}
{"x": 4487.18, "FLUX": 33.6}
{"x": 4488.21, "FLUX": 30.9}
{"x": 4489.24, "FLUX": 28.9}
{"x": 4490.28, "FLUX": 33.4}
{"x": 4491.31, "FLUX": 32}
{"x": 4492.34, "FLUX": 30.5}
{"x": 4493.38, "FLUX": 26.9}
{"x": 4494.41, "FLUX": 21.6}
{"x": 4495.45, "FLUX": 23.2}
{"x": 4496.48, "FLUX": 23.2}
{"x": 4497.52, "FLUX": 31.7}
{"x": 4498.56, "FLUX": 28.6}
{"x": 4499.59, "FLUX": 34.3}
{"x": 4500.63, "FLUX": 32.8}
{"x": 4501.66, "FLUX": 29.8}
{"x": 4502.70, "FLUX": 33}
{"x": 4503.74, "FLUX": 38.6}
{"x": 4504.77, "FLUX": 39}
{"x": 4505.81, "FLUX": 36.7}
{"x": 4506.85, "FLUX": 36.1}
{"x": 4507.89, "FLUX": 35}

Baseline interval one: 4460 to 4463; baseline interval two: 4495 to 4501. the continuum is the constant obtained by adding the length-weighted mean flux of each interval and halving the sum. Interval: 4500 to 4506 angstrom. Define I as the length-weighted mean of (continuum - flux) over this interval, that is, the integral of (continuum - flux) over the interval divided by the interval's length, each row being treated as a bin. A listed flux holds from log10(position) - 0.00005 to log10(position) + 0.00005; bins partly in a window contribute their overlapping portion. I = -9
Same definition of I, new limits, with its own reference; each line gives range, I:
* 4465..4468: -2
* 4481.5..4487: -7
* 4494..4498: 1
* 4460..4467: 1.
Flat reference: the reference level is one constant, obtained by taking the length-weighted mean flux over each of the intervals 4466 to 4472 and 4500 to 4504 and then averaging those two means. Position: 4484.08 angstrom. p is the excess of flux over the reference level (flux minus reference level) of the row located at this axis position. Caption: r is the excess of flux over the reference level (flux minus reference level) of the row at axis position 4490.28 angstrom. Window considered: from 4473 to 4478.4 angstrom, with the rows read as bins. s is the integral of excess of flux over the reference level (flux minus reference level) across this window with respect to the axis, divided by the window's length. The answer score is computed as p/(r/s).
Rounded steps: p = -2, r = 2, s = 4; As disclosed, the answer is -4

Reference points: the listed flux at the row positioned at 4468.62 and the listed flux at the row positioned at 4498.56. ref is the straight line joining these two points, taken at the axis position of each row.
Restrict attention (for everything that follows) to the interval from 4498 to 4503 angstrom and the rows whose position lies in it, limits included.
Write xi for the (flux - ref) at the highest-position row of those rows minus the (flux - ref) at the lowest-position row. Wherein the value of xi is 5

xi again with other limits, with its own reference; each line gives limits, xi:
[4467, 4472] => 5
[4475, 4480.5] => 0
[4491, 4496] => -9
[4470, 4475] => 8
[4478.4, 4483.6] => 6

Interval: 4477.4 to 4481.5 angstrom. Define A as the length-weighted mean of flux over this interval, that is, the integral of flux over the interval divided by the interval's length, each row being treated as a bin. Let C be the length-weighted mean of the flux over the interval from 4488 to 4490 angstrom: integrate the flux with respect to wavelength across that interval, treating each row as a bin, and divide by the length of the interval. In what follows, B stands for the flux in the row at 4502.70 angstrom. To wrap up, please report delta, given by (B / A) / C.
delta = 0.036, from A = 30.2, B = 33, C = 30.1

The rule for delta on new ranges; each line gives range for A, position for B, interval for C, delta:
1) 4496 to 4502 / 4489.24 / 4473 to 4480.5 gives 0.028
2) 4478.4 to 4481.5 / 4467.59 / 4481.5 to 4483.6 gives 0.031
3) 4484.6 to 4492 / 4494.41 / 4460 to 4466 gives 0.027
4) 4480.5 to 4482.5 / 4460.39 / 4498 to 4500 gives 0.025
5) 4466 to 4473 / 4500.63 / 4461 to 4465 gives 0.044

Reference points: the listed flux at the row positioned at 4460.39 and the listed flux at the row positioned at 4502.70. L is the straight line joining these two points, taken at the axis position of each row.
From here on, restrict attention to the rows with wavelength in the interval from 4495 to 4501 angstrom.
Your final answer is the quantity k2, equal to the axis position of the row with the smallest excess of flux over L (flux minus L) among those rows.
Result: 4496.48 angstrom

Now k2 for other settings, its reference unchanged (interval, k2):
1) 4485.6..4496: 4494.41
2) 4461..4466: 4461.42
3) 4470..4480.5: 4479.95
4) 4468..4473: 4470.67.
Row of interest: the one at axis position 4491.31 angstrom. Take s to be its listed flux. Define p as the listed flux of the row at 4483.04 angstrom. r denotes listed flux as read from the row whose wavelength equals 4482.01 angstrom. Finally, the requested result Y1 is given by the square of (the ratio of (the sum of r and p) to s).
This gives 4.3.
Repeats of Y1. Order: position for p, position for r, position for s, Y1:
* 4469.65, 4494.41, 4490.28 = 2.3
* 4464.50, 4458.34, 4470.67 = 4.0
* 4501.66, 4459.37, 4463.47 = 5.4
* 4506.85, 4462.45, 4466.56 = 5.4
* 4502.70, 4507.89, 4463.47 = 7.8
